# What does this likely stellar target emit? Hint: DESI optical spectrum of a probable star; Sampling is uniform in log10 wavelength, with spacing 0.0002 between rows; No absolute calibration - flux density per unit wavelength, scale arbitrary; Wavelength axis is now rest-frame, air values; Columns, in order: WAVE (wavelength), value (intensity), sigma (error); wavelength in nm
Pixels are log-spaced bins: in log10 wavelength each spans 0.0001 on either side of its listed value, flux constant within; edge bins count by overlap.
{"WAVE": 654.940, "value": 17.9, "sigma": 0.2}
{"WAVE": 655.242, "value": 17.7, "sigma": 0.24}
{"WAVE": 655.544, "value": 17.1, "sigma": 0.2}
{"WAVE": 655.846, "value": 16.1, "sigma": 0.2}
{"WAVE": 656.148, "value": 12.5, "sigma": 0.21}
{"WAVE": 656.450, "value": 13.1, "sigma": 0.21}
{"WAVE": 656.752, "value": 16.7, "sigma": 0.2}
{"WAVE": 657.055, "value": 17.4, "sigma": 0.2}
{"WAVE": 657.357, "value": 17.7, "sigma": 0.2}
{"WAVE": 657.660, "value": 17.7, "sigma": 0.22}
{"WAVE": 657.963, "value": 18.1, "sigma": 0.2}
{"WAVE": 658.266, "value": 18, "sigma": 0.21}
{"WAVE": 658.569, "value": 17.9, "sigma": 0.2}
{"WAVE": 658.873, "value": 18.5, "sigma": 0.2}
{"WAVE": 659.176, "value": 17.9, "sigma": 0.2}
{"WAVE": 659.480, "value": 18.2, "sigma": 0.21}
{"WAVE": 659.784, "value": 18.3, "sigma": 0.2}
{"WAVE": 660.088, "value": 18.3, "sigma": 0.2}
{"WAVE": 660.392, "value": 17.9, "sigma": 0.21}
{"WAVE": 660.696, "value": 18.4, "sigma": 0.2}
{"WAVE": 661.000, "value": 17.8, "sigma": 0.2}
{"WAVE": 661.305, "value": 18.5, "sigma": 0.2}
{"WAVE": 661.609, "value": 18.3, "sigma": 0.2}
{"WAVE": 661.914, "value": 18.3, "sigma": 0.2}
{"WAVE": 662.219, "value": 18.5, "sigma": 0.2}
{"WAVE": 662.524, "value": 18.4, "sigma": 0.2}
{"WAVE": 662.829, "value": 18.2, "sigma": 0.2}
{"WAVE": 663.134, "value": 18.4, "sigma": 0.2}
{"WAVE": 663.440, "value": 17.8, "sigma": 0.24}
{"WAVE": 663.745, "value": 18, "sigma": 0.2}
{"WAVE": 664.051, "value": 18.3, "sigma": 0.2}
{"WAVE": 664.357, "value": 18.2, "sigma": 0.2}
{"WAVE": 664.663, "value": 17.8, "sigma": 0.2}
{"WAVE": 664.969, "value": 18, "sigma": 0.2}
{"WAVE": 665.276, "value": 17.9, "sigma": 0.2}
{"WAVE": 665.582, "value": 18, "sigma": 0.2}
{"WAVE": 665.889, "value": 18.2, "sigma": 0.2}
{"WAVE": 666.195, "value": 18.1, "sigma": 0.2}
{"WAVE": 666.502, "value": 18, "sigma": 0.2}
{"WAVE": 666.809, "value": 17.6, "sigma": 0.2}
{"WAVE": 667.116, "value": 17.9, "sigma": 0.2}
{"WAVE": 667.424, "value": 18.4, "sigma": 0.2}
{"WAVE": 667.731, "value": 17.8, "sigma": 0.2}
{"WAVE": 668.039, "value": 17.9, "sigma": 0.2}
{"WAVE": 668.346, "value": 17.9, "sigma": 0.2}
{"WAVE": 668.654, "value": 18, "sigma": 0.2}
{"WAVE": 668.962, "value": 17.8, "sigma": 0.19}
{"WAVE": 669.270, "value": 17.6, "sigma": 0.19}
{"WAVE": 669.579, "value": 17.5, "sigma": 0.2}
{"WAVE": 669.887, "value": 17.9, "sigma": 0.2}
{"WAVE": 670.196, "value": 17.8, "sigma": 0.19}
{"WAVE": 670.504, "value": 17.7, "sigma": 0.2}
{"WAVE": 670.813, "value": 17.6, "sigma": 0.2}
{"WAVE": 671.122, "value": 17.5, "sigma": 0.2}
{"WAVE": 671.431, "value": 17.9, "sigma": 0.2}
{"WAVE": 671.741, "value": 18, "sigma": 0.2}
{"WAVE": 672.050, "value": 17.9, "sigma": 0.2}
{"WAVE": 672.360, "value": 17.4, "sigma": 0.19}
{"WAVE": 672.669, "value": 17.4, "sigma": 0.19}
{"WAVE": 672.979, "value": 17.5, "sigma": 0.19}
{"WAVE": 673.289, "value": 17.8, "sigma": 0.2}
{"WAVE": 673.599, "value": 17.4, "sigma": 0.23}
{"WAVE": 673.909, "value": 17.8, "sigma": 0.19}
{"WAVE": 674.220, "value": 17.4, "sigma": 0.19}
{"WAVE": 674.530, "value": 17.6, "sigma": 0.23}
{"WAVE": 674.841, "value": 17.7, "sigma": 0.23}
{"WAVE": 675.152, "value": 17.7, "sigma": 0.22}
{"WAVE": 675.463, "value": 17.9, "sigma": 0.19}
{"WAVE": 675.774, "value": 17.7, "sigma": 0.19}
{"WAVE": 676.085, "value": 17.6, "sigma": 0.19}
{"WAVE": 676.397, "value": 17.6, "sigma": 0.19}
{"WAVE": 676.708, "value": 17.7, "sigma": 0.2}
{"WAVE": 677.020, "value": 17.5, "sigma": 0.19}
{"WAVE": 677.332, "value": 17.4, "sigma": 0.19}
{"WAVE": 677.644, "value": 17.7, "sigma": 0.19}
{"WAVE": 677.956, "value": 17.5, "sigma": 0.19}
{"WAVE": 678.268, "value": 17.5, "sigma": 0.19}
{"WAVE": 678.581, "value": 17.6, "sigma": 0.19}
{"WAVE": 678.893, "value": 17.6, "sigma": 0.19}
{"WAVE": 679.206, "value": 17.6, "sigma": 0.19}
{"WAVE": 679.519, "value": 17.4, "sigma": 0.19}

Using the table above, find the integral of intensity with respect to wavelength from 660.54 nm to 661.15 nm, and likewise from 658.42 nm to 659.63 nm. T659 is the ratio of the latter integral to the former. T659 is 2.0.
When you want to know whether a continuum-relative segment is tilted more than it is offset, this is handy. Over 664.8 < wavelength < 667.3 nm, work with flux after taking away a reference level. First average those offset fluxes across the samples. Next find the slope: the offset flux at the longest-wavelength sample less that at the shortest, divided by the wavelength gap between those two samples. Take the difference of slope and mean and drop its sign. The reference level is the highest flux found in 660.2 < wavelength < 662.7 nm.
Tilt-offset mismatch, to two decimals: 0.49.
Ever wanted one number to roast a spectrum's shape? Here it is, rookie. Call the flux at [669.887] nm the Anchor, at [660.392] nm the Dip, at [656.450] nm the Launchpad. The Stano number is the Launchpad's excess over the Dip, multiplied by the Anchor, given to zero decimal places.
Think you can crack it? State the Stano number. -86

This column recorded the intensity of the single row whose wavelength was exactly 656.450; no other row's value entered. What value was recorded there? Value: 13.1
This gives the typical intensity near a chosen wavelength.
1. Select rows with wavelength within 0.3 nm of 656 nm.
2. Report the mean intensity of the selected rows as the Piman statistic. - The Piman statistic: 14.3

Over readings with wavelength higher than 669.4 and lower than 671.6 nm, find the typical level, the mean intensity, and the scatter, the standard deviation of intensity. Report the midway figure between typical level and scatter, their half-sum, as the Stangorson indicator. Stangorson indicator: 8.93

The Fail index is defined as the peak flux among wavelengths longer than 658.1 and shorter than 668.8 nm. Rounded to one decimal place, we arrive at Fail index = 18.5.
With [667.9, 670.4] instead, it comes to 18.0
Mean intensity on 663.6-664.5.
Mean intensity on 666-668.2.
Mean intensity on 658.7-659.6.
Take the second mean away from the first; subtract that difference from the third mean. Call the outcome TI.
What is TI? 17.99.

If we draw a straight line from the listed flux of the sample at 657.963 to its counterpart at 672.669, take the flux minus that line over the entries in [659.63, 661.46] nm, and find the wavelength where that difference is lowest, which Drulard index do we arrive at 661.000 nm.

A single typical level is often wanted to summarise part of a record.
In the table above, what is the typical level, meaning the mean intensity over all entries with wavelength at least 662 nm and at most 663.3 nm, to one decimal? 18.4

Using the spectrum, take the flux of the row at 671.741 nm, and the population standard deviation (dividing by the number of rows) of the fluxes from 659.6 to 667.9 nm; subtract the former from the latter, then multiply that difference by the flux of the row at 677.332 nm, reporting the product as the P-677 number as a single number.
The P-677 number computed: -309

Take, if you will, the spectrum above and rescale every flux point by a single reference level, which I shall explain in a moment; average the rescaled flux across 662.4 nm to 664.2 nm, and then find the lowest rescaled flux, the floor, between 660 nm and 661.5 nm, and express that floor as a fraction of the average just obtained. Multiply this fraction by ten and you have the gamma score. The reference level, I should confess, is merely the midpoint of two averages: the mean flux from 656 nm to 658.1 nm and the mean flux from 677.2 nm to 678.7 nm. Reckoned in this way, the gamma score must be 9.8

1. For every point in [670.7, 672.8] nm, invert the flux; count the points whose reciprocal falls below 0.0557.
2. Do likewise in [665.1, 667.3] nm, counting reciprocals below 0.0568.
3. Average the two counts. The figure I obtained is 3.5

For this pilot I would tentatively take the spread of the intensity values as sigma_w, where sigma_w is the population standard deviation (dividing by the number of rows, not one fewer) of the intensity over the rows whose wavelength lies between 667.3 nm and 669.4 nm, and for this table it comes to 0.229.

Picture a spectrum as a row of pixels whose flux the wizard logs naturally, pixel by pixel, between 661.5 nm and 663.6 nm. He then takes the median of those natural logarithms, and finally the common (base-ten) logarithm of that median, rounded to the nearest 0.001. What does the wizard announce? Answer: 0.463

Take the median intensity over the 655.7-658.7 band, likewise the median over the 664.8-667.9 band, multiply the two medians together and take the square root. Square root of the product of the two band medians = 17.8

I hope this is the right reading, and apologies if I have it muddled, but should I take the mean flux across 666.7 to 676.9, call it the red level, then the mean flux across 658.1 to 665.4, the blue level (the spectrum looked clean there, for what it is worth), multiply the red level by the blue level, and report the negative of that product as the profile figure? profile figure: -321.8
